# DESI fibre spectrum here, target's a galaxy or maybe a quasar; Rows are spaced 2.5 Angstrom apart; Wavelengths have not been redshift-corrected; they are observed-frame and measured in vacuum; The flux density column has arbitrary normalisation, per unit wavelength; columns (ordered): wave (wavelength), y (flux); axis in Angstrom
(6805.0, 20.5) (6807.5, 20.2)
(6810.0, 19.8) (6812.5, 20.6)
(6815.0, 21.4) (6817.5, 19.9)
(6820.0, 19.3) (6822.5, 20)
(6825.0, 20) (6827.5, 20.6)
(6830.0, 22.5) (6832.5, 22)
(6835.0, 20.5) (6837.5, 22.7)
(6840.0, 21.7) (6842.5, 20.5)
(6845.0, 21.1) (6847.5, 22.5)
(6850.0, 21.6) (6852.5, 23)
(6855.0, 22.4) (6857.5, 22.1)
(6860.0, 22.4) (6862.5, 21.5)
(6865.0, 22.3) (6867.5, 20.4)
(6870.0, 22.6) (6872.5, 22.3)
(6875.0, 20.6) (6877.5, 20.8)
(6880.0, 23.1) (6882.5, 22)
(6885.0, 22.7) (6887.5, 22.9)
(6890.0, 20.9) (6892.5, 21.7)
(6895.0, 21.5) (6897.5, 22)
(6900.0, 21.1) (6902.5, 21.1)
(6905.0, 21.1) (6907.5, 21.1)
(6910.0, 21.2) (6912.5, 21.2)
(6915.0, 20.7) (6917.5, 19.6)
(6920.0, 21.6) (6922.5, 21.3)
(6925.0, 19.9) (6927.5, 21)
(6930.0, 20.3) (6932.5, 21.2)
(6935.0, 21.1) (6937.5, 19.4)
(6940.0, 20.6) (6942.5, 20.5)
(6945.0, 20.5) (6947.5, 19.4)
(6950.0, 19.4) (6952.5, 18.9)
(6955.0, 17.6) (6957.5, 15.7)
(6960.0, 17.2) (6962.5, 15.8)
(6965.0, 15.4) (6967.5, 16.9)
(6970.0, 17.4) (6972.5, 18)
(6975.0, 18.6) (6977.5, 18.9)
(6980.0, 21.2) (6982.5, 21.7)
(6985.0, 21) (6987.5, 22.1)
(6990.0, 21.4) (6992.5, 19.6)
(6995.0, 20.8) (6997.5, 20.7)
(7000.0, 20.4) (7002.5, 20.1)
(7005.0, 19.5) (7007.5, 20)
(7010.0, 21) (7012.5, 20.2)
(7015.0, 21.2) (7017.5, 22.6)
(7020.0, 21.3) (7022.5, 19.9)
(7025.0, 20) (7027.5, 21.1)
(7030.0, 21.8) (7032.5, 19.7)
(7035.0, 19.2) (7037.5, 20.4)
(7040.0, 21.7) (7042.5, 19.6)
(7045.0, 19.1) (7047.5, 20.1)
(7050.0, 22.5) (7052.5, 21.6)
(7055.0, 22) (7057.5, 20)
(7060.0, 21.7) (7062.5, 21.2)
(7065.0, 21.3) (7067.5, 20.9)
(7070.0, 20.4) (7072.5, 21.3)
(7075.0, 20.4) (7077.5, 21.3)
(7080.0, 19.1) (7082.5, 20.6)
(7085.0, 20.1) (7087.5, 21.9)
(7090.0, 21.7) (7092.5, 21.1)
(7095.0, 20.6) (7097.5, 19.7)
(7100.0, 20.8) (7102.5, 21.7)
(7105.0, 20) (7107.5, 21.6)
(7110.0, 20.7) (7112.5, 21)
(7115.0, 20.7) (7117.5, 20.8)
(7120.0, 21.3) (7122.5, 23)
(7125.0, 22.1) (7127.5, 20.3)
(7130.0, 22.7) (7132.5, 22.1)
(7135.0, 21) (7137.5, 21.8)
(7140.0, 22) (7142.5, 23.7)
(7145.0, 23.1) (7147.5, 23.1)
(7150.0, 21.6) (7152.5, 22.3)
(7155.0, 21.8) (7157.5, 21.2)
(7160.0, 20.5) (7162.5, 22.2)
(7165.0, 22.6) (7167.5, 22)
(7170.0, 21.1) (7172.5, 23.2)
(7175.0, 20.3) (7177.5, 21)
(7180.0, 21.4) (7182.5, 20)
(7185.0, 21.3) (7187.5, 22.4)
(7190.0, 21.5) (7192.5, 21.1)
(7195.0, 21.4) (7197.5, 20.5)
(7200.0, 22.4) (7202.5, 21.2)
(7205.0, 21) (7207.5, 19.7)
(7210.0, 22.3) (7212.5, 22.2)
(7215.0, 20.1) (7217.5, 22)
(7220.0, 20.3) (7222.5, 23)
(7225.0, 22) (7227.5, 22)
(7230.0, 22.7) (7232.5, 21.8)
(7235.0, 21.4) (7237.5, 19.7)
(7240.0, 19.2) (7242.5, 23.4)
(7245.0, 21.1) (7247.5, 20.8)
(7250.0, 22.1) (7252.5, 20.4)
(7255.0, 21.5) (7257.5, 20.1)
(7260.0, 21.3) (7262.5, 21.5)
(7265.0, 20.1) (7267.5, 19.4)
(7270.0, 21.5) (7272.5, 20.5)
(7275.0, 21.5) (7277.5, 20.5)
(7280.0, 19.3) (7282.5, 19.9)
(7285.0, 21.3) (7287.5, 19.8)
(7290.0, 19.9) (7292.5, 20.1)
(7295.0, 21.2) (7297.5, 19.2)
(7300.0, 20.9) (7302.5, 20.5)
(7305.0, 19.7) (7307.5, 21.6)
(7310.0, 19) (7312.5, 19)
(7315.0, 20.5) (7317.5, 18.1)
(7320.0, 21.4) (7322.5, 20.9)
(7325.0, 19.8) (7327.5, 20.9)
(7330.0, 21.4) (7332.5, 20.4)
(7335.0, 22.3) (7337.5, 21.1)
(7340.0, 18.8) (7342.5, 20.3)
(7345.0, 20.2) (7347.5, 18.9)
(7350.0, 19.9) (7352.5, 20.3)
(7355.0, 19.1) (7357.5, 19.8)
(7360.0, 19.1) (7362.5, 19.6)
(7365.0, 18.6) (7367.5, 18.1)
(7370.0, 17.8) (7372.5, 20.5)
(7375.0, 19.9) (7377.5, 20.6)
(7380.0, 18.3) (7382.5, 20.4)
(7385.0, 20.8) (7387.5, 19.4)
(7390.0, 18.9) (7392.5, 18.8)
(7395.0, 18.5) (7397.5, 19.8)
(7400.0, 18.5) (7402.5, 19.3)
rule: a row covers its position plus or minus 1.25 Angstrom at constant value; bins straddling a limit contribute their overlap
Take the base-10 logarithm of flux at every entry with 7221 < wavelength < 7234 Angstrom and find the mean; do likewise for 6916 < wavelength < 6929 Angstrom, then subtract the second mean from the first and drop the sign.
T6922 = 0.03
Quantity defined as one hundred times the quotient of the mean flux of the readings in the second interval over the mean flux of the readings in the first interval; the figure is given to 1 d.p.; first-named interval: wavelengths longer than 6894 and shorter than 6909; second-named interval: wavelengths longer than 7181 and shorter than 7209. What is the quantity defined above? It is 99.2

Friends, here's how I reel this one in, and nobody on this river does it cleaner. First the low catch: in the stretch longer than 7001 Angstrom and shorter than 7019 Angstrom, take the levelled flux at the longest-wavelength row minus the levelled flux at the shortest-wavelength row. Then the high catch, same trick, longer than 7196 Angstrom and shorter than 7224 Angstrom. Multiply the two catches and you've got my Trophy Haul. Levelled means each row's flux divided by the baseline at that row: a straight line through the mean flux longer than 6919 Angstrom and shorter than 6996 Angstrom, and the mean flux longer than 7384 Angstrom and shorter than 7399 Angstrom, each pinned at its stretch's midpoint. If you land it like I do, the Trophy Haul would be 0.017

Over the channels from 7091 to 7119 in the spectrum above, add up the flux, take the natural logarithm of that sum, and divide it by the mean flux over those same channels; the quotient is 0.261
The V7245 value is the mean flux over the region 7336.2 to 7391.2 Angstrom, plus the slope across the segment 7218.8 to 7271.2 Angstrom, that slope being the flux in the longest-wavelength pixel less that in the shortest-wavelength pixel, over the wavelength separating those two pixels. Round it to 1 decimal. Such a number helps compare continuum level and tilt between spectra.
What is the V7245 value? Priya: 19.6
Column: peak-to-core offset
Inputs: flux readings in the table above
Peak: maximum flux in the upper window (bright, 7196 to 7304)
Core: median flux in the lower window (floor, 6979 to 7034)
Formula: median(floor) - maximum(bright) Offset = -2.5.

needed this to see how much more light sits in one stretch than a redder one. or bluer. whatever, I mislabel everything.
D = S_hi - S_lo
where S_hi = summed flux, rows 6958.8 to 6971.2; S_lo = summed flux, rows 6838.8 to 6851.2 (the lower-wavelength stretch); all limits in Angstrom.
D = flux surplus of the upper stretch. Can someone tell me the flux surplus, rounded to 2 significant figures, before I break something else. -25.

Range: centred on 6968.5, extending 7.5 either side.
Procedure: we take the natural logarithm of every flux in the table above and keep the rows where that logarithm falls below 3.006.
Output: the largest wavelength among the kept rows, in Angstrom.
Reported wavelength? 6975.0 Angstrom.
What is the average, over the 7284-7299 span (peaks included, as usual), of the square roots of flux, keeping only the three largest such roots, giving 4.57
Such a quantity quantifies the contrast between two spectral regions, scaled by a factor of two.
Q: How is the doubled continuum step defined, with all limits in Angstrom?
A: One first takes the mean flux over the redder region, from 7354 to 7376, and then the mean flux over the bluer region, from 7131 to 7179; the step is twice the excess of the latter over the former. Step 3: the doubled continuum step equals 6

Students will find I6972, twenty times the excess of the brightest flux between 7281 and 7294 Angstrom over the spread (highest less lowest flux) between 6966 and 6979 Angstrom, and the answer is 386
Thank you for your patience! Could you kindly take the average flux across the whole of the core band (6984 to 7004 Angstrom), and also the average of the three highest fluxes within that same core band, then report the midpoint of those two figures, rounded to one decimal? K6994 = 21.1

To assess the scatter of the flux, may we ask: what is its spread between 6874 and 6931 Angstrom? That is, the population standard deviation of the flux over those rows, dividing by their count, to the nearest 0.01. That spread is 0.84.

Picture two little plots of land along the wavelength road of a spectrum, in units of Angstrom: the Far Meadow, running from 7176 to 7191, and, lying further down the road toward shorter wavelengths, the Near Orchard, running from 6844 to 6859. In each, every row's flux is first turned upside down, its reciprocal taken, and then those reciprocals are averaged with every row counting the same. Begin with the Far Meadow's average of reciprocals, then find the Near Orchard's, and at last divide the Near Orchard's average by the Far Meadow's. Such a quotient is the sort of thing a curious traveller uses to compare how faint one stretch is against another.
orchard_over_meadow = 0.96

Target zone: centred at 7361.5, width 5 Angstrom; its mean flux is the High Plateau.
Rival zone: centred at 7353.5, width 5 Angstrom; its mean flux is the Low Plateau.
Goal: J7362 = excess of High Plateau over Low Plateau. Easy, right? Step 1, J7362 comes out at -0.4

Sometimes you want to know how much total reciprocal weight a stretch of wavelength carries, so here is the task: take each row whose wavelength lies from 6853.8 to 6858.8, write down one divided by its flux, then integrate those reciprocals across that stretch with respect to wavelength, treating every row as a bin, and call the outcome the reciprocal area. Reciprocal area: 0.225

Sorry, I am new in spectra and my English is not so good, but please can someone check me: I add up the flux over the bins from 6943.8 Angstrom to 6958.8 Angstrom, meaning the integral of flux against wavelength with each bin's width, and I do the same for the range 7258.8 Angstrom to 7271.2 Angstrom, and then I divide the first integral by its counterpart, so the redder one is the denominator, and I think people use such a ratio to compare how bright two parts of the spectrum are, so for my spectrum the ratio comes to 1.1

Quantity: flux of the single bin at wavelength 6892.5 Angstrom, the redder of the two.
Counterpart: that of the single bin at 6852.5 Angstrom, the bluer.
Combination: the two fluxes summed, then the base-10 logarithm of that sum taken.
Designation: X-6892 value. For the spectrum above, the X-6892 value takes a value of 1.650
